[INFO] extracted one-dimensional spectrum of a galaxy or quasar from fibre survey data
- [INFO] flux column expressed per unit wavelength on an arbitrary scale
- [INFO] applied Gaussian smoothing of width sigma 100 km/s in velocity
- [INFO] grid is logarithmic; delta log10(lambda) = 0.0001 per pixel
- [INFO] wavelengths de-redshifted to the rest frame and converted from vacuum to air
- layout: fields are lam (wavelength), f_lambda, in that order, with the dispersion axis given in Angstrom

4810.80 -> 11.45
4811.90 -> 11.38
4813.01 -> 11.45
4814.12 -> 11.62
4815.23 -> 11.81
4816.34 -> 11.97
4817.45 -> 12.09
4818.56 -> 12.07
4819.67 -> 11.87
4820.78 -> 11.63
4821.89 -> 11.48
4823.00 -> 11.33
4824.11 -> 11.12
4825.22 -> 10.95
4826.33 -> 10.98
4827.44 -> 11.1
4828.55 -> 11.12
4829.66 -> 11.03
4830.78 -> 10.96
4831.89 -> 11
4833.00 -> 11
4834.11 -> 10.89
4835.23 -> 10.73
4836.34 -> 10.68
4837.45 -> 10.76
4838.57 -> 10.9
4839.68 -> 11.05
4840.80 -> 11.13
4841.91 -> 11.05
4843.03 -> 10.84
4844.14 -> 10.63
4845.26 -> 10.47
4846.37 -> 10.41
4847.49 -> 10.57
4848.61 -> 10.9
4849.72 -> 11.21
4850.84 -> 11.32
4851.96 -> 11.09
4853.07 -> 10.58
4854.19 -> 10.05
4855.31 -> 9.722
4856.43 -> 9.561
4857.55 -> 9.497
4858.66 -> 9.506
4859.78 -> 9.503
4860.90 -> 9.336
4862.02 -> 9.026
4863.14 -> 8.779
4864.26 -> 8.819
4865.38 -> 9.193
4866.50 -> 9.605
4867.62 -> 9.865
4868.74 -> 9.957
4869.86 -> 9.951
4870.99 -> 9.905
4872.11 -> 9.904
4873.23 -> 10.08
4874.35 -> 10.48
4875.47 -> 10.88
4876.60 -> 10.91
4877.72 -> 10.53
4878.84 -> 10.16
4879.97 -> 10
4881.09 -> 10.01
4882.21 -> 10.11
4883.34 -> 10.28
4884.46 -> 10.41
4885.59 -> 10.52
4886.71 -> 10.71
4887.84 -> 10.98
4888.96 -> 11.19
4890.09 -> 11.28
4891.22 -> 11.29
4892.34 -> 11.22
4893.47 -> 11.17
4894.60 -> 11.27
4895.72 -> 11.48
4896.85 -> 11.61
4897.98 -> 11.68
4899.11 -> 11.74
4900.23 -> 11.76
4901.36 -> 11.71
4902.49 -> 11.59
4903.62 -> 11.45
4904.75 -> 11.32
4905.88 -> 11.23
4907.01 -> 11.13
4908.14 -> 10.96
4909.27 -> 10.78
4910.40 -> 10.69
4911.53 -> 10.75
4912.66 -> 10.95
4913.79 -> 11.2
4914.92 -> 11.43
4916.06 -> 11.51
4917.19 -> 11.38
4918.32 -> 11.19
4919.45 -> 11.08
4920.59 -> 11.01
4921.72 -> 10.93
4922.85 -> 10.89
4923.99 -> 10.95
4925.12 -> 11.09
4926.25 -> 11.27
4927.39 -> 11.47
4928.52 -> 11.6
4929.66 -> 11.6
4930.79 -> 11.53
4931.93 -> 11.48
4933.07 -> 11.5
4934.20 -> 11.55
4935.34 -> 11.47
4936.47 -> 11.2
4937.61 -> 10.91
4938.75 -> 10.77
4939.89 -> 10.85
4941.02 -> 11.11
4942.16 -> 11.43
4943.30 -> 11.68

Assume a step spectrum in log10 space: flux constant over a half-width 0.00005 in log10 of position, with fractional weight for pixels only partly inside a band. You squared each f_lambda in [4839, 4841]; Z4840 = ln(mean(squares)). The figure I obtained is 4.81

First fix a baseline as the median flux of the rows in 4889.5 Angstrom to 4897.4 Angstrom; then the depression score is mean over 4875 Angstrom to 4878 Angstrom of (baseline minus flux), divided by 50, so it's 0.010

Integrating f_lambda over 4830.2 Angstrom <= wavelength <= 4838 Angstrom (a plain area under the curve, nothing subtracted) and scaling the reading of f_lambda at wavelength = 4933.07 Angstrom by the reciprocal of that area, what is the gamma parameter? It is 0.136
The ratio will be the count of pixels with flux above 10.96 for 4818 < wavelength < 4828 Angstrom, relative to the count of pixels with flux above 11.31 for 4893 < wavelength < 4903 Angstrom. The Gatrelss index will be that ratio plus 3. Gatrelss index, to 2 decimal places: 4.14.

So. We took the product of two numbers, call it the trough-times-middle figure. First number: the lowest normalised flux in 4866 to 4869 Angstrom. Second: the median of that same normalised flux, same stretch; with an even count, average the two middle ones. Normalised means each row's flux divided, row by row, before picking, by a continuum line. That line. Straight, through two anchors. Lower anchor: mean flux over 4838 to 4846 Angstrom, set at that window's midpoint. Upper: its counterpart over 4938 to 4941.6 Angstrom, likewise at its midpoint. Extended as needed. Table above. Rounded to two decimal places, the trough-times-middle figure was 0.80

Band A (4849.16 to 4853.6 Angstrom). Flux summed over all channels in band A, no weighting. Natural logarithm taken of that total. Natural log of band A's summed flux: 3.79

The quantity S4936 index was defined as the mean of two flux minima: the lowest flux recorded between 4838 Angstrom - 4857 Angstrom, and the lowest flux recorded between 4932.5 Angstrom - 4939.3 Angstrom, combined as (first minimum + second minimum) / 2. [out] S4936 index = 10.2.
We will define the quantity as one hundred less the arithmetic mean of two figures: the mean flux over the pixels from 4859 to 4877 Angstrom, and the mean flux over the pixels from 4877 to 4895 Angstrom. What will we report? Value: 89.8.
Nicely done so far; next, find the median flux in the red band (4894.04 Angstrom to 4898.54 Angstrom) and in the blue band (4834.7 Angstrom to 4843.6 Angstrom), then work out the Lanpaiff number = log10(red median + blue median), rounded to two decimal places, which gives 1.35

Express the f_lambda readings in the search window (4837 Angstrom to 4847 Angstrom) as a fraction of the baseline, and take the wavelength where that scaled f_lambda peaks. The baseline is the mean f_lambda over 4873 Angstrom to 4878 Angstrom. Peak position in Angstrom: 4840.80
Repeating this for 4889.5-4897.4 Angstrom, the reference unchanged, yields 4896.85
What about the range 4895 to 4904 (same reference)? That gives 4900.23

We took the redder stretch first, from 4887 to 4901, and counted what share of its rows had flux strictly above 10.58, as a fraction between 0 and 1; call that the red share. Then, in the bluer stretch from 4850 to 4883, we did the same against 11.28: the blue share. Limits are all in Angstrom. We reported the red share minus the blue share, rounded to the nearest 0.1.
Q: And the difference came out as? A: 1.0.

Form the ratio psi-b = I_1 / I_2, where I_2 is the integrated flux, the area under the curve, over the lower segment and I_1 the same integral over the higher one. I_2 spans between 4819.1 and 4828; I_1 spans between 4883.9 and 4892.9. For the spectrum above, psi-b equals 0.98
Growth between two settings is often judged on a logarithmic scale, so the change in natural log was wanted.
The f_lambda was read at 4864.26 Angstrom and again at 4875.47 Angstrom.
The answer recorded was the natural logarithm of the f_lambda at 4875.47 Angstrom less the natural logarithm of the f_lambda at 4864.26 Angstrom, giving 0.21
